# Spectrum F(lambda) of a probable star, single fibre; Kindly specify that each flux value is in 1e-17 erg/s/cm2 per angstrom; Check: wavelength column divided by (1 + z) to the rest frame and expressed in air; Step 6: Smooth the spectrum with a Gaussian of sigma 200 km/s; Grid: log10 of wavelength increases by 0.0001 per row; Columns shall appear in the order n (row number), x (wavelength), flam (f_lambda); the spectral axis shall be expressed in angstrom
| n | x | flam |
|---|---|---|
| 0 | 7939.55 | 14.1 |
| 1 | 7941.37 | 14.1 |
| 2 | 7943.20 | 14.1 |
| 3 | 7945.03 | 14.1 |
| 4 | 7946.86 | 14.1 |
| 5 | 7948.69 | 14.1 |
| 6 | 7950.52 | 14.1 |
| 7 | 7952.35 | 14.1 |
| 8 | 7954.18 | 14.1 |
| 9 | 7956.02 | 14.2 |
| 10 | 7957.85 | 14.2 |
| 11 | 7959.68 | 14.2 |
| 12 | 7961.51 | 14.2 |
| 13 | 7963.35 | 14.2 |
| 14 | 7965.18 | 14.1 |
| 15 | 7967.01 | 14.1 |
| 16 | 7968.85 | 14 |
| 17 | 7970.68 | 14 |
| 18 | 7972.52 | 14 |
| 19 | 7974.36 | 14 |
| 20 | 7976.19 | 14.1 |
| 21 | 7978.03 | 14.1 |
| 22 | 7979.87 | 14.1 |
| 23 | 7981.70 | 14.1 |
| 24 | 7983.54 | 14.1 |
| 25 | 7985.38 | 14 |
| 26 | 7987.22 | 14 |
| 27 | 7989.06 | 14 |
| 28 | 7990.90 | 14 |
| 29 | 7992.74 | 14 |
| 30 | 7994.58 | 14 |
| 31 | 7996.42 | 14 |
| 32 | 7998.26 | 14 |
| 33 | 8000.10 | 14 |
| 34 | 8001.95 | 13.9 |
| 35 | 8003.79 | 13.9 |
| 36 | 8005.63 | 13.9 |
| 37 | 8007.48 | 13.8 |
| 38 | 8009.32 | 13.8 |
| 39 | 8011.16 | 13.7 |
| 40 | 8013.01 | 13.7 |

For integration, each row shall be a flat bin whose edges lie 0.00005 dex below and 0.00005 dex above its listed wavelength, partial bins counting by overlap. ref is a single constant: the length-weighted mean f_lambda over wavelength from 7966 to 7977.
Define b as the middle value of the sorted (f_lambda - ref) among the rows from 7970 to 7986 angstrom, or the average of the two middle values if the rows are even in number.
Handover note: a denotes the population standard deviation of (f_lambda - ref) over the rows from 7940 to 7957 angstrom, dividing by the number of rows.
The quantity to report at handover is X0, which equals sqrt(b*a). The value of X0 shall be 0.045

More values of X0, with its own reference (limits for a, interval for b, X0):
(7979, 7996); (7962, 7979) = 0.055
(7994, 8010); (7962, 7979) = 0.071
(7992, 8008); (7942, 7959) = 0.066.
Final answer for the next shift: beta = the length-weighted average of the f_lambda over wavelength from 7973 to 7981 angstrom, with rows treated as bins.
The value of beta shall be 14.1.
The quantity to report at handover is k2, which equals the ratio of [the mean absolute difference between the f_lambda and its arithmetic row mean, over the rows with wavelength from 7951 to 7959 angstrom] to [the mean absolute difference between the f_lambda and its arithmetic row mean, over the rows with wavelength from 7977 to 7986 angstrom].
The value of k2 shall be 1.56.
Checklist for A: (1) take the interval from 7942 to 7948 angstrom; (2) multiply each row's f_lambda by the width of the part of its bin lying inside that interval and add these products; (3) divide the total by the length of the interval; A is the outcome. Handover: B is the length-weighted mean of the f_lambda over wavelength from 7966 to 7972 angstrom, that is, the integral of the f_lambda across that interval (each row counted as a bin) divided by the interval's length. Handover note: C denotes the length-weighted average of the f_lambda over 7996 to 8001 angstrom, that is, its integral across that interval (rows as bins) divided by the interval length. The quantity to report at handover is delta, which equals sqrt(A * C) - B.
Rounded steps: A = 14.09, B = 14.03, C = 14.0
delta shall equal 0.02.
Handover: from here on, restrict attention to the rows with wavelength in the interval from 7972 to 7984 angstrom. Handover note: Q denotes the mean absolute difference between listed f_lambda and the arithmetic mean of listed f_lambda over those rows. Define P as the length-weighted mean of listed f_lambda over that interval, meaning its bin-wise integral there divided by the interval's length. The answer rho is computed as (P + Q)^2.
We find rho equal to 199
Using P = 14.08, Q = 0.041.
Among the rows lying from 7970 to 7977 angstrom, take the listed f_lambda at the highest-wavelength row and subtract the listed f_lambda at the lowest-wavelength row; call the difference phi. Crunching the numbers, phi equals 0.10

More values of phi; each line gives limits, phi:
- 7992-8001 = 0.00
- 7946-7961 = 0.10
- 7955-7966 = -0.10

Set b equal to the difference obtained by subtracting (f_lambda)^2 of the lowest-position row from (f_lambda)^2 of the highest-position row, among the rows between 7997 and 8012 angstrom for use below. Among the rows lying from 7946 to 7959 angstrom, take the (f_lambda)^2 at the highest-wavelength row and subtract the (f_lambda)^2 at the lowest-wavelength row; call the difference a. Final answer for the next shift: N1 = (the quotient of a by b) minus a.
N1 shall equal -3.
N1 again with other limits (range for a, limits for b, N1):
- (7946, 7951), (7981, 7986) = 0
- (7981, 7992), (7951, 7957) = 2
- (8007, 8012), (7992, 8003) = 4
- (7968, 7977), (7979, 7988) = -4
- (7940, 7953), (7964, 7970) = 0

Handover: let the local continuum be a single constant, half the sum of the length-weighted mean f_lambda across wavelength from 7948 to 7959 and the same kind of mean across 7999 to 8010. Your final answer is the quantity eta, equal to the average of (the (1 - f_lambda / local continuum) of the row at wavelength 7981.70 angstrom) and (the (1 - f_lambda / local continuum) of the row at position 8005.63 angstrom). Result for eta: 0.001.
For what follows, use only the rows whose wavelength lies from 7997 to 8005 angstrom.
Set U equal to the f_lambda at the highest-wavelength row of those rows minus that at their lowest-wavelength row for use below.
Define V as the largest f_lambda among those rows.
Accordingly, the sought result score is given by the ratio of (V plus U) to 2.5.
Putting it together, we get 5.56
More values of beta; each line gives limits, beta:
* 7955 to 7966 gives 14.2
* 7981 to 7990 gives 14.0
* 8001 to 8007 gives 13.9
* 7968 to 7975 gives 14.0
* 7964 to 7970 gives 14.1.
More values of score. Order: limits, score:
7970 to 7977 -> 5.68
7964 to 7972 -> 5.60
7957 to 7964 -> 5.68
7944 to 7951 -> 5.64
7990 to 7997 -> 5.60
